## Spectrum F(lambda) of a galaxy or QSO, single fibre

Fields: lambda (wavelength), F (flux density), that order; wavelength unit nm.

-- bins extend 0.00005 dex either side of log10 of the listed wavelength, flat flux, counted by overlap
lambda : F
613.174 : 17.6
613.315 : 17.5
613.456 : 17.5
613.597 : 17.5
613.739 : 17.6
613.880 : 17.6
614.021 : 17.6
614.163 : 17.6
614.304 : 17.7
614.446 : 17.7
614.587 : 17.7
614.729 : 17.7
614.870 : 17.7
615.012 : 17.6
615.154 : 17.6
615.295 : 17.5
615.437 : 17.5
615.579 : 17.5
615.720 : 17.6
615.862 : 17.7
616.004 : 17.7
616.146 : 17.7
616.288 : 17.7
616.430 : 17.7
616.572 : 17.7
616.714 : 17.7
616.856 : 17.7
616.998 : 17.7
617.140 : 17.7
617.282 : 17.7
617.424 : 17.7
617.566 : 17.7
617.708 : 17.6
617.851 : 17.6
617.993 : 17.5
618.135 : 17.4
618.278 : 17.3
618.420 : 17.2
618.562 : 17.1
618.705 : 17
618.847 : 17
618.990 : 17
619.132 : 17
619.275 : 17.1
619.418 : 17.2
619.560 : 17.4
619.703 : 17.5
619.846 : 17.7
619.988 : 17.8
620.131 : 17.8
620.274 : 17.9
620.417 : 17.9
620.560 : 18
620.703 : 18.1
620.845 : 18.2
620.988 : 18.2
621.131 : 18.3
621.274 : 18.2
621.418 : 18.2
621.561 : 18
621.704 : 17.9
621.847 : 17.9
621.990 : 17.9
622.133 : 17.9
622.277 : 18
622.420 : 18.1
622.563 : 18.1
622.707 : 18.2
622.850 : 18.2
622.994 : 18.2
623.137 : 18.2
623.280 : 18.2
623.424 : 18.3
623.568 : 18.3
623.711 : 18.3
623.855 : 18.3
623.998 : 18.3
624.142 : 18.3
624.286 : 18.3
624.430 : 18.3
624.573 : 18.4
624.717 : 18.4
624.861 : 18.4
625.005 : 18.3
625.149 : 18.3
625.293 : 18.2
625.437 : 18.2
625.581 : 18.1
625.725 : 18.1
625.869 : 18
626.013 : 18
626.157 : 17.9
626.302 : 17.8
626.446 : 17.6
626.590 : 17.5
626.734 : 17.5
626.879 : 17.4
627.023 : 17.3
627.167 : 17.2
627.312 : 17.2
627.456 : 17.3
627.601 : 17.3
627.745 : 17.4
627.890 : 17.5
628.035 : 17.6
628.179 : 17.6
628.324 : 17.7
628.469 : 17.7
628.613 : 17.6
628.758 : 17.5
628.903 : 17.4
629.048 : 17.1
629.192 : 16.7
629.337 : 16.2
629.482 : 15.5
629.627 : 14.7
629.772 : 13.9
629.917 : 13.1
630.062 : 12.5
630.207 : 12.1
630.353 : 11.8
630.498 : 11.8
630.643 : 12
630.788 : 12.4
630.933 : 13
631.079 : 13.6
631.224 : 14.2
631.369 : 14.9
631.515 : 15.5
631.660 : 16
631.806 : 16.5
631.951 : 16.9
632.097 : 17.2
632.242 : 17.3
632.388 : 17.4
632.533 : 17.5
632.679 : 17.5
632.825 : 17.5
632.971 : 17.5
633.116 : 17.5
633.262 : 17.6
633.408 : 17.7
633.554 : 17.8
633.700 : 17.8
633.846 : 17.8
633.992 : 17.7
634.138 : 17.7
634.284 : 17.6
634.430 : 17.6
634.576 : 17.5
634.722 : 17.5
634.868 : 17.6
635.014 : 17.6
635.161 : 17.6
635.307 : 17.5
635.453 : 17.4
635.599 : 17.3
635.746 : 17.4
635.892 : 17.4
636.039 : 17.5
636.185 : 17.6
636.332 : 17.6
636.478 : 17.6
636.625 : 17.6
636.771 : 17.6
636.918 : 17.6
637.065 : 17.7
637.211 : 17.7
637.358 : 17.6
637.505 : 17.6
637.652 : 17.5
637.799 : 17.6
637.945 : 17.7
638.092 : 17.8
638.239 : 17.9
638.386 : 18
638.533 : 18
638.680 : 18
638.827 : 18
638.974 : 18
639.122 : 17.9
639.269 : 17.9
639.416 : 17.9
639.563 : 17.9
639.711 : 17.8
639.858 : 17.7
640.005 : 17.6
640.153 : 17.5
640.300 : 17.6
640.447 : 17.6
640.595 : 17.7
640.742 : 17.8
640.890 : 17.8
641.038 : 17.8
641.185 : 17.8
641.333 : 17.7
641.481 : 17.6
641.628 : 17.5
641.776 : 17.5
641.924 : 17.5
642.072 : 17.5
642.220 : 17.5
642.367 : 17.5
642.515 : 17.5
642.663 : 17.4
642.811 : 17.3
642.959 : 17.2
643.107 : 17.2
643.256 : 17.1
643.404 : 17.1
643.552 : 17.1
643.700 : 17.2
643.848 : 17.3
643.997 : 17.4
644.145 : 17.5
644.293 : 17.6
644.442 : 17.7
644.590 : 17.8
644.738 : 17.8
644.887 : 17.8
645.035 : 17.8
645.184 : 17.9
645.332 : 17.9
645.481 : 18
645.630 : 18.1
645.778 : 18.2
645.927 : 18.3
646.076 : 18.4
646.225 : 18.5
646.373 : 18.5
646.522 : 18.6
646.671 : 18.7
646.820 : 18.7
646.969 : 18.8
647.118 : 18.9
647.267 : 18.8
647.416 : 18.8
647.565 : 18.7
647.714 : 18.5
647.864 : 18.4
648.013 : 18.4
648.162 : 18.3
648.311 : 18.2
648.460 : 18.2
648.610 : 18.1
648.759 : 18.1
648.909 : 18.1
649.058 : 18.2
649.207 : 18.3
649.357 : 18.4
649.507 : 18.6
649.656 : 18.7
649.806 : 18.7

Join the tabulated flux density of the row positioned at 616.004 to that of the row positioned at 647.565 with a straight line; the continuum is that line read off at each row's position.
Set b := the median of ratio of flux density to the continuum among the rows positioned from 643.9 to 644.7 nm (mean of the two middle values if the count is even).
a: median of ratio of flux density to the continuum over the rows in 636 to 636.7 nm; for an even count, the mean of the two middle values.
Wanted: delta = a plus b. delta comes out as 1.91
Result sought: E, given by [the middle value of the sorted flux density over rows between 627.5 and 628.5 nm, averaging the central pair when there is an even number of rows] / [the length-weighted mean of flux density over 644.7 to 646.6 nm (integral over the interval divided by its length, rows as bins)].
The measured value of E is 0.97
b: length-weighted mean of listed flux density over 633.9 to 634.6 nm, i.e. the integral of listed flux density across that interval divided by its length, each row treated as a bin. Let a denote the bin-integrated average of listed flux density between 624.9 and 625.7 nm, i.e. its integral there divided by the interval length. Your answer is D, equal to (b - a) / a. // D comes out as -0.03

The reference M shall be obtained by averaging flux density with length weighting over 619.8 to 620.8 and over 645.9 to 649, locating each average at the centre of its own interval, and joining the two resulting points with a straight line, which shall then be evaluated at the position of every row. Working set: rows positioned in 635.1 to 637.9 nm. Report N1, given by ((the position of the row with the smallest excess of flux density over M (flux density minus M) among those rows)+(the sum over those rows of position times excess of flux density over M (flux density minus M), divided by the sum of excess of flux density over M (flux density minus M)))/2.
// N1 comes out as 636.01 nm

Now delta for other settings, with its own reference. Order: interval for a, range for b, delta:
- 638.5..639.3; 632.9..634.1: 1.95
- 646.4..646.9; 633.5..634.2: 1.98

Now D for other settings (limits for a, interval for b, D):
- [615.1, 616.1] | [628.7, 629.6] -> -0.06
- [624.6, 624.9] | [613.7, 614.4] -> -0.04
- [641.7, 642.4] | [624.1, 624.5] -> 0.04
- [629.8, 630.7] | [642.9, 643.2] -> 0.39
